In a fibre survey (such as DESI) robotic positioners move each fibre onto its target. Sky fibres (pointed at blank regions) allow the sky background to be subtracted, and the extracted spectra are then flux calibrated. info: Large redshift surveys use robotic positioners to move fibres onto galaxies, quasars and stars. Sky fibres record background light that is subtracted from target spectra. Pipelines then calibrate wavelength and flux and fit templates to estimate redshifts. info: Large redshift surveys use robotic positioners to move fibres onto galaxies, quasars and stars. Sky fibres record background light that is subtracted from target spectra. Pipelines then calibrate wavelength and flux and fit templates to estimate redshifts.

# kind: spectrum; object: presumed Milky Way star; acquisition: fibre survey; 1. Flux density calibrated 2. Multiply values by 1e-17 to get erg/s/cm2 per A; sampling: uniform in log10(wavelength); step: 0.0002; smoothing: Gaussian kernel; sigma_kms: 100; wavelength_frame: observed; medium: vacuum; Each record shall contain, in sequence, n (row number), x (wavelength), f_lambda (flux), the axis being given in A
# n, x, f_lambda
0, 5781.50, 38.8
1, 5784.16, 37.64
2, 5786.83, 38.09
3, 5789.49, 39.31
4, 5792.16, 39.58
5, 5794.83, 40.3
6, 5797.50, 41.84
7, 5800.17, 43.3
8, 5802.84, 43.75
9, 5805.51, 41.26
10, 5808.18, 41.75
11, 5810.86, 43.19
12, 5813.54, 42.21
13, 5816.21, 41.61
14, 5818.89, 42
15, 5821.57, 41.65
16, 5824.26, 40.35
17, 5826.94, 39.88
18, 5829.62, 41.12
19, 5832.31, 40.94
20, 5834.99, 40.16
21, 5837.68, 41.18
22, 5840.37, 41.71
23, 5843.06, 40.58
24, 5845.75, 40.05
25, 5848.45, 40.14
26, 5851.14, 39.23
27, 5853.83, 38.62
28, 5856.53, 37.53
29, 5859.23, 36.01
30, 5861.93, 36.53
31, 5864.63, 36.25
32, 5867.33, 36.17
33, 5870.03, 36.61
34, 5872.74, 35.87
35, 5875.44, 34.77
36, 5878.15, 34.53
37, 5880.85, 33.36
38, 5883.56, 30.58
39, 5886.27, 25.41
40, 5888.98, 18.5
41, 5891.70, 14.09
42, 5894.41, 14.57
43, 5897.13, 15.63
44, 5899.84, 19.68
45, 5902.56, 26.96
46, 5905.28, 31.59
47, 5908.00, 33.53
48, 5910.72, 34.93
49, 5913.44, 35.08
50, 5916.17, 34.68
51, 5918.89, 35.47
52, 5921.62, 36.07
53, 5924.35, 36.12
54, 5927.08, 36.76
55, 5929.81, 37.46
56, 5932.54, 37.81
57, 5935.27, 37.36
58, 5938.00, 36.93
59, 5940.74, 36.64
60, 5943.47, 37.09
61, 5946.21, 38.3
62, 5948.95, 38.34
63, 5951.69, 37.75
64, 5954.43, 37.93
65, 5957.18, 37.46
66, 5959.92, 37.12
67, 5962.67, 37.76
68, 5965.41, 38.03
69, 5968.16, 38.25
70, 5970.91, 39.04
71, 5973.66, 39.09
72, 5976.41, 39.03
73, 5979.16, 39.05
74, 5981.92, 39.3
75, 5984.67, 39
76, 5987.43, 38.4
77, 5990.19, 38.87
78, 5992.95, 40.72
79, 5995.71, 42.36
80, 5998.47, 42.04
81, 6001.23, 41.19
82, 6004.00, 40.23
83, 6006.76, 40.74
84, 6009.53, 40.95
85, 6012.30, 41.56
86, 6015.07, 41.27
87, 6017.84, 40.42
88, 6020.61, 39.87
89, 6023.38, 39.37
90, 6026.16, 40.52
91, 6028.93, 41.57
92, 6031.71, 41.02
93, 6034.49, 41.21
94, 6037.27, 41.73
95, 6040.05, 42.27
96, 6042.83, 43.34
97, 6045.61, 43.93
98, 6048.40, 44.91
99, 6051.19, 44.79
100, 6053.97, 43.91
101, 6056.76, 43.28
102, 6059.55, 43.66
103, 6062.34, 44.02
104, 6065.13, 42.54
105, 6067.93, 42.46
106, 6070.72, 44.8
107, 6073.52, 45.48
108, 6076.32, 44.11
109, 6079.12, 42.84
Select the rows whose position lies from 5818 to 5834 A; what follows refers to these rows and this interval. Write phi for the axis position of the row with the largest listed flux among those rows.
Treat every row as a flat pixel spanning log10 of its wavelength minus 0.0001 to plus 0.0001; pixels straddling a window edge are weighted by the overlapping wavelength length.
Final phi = 5818.89 A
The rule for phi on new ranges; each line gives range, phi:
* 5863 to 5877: 5870.03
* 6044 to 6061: 6048.40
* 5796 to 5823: 5802.84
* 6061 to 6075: 6073.52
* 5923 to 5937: 5932.54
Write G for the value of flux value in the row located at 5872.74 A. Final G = 35.87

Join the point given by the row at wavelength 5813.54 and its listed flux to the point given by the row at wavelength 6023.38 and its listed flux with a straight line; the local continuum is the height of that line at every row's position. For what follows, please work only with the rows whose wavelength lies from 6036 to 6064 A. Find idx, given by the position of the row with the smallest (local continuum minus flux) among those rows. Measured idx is 6048.40 A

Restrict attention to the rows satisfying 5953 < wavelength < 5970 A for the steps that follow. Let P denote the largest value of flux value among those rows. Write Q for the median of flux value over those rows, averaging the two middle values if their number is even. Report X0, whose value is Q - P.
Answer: -0.4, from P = 38.25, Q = 38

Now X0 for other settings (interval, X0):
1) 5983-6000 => -2.5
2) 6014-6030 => -1.1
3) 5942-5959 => -0.5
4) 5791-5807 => -2.2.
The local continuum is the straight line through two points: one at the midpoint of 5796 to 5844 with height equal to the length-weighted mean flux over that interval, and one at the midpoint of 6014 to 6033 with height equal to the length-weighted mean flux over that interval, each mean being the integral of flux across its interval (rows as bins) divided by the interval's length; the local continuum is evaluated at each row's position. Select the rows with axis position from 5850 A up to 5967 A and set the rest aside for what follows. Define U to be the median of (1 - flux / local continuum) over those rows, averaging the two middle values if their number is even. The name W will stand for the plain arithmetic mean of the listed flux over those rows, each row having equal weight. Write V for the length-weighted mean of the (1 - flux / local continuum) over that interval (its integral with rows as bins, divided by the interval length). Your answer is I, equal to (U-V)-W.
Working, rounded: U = 0.12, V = 0.185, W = 34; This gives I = -34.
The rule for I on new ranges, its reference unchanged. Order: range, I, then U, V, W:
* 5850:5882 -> -36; 0.12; 0.123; 36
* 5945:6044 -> -40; 0.02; 0.021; 40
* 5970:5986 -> -39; 0.04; 0.042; 39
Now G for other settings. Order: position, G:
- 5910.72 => 34.93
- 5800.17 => 43.3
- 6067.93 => 42.46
